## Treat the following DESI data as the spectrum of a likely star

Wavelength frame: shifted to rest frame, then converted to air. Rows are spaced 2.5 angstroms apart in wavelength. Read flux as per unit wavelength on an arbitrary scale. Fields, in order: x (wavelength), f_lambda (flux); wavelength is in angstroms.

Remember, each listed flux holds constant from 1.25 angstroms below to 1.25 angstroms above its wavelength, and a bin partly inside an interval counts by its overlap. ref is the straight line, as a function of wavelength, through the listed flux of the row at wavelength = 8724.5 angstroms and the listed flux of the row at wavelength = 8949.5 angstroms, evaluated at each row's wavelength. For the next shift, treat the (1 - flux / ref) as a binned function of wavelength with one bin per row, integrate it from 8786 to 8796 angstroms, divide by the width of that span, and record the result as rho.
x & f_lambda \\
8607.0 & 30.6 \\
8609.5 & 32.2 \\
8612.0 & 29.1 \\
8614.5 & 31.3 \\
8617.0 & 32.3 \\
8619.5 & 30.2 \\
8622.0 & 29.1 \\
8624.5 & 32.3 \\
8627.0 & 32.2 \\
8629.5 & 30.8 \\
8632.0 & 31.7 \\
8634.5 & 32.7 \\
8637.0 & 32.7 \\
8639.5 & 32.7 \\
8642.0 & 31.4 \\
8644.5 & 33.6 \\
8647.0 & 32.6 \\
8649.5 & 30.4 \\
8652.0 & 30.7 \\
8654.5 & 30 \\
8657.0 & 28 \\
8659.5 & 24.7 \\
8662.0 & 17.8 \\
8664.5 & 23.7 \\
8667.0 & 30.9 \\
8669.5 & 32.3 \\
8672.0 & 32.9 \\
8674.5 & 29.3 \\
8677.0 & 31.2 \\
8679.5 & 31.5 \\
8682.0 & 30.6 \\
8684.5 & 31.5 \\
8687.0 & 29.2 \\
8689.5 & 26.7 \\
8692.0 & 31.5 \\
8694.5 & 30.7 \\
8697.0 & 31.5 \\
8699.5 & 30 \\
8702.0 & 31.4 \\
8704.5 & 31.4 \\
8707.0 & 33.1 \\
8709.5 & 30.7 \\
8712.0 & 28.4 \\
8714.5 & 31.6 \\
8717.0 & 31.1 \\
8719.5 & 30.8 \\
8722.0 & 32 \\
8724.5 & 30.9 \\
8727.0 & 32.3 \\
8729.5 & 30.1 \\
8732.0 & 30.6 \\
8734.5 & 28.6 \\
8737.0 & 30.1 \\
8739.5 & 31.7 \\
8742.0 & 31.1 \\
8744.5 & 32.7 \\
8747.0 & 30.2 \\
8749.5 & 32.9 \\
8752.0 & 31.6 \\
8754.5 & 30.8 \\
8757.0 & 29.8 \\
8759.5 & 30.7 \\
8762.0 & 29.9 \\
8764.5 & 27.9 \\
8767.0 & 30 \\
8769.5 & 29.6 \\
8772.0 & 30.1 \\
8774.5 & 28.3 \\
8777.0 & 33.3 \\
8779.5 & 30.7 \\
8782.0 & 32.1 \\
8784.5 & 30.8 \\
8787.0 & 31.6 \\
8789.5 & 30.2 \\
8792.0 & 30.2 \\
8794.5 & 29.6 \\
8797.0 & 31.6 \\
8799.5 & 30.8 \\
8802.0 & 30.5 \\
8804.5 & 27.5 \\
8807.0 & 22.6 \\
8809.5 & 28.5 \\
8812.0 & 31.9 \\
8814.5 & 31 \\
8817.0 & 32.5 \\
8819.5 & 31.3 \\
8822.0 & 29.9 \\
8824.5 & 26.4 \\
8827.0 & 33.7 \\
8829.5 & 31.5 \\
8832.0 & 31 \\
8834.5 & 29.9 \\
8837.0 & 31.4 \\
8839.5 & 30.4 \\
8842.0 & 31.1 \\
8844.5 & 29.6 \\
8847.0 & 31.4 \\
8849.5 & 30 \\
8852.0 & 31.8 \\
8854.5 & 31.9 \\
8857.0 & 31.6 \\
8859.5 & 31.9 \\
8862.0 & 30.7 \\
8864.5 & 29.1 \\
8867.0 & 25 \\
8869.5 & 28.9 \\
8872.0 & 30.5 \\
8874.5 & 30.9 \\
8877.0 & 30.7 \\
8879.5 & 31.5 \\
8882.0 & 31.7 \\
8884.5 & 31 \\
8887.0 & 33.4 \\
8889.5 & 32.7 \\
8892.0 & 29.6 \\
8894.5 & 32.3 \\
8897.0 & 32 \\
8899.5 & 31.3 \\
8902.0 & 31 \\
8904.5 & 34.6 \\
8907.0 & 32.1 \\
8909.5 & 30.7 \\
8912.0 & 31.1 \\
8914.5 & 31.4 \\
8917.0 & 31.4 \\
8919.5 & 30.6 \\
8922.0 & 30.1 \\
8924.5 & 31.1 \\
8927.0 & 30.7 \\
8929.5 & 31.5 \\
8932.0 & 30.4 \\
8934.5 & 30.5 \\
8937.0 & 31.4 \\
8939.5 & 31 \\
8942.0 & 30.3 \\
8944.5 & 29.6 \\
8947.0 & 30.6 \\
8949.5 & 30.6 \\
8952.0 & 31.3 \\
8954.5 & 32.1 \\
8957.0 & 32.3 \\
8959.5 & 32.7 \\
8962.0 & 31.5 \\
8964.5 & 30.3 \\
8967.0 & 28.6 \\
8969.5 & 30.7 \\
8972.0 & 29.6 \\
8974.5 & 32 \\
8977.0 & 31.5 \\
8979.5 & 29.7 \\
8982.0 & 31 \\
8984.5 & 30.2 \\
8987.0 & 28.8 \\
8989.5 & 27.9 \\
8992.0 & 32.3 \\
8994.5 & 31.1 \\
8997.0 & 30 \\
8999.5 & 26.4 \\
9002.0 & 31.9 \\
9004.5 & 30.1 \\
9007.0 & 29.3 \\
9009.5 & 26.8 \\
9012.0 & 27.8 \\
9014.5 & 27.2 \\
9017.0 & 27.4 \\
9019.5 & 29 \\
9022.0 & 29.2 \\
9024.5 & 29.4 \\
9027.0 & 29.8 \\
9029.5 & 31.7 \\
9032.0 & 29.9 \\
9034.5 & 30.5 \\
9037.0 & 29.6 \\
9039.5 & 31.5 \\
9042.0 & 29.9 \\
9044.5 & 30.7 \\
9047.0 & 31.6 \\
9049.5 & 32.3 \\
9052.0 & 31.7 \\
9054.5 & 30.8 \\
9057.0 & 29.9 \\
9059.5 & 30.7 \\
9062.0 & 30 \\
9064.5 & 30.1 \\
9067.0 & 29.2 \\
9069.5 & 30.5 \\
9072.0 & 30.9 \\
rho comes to 0.01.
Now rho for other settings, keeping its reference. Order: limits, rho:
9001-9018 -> 0.06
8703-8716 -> 0.00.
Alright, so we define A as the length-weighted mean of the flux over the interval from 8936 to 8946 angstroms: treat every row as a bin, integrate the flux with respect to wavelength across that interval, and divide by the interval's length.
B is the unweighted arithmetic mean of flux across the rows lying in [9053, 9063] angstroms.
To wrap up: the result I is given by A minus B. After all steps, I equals 0.2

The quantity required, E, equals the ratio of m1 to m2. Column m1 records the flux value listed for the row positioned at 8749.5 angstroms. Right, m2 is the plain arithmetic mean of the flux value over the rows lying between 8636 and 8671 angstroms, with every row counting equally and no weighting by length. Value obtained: 1.12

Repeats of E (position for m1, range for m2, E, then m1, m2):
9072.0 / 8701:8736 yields 1.00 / 30.9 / 30.9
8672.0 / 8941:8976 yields 1.07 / 32.9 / 30.9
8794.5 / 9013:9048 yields 0.99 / 29.6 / 29.8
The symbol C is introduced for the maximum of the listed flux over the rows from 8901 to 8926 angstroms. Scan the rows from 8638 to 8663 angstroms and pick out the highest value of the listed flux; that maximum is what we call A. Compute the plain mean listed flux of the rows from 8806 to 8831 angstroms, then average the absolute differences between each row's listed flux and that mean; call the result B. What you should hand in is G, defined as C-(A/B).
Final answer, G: 21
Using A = 33.6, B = 2.5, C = 34.6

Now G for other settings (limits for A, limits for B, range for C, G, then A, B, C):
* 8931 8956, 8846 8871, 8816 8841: 13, 32.1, 1.6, 33.7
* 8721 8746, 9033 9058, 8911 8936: -13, 32.7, 0.7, 31.5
